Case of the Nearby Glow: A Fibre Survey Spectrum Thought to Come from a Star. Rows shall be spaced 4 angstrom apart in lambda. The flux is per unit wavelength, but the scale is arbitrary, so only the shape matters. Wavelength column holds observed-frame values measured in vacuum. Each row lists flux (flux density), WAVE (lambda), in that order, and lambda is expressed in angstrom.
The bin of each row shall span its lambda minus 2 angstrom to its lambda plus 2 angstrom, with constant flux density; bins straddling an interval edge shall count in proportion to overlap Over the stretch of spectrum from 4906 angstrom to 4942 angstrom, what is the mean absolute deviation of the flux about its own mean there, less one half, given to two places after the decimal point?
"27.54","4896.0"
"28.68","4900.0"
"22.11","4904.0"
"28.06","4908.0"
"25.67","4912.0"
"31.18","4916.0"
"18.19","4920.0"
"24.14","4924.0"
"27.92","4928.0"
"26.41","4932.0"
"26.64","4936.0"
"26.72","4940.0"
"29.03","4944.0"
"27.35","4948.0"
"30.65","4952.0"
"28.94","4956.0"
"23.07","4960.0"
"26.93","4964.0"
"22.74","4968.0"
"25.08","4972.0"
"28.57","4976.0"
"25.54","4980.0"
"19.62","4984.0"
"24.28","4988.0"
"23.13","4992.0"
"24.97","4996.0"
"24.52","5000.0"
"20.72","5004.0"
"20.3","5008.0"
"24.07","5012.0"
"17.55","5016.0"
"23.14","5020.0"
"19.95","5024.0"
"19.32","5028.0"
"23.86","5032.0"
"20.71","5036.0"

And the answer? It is 1.79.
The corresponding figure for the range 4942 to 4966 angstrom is 1.38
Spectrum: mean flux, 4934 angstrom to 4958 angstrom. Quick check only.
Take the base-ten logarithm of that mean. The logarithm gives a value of 1.45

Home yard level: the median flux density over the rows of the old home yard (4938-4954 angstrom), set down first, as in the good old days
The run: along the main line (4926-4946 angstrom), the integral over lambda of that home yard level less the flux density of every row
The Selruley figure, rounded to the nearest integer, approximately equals 17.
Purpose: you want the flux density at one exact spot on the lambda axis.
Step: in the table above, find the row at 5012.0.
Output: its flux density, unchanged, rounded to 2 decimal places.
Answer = 24.07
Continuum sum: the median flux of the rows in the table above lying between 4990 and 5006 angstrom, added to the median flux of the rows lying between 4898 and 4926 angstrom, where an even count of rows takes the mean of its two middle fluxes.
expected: 49.5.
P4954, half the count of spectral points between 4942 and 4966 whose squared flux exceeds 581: 2.50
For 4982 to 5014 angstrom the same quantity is 1.50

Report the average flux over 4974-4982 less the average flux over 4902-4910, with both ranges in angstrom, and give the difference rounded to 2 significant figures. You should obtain 2.0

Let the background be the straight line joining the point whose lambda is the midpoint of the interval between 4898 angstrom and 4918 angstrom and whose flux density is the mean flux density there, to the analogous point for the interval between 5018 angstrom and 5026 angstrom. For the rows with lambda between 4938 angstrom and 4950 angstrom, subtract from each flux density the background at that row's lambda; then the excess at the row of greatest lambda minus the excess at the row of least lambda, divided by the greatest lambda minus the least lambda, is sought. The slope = 0.13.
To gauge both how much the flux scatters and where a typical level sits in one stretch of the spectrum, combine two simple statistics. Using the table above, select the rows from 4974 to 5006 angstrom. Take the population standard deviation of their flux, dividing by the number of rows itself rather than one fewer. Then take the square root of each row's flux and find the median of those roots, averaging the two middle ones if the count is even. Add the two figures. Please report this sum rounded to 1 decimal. 7.6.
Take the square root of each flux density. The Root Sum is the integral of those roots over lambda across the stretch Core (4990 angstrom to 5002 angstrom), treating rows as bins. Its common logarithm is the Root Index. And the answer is 1.771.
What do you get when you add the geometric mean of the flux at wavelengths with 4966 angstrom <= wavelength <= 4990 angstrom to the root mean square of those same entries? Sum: 48.6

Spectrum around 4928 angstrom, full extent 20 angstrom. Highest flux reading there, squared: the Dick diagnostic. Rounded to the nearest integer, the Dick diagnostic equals 780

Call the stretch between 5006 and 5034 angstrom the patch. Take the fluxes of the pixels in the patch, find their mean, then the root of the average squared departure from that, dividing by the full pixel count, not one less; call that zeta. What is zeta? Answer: 2.3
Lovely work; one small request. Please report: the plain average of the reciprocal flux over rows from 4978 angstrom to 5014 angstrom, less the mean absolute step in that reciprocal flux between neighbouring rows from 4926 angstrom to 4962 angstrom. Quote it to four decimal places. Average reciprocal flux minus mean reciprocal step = 0.0410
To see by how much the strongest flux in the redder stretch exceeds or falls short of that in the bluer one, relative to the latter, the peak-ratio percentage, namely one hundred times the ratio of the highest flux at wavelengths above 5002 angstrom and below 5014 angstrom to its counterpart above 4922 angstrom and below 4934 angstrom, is 86.2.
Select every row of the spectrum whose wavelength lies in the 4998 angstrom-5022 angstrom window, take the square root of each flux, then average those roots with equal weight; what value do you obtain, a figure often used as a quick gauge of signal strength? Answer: 4.65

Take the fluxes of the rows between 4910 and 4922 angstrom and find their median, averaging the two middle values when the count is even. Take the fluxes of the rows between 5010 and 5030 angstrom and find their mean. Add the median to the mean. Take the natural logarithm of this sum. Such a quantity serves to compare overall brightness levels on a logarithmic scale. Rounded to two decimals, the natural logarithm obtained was 3.84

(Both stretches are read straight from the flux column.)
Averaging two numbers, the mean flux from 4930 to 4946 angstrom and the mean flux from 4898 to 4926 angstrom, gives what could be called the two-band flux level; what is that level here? 26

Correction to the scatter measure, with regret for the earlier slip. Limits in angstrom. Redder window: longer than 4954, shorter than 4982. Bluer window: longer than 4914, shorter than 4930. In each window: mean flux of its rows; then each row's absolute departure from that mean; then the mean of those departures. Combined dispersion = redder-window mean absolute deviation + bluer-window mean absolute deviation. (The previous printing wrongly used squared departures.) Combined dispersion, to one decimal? 6.2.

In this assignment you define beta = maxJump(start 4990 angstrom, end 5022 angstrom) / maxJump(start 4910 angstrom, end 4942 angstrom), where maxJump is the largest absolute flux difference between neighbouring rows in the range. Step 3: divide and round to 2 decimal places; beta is 0.50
